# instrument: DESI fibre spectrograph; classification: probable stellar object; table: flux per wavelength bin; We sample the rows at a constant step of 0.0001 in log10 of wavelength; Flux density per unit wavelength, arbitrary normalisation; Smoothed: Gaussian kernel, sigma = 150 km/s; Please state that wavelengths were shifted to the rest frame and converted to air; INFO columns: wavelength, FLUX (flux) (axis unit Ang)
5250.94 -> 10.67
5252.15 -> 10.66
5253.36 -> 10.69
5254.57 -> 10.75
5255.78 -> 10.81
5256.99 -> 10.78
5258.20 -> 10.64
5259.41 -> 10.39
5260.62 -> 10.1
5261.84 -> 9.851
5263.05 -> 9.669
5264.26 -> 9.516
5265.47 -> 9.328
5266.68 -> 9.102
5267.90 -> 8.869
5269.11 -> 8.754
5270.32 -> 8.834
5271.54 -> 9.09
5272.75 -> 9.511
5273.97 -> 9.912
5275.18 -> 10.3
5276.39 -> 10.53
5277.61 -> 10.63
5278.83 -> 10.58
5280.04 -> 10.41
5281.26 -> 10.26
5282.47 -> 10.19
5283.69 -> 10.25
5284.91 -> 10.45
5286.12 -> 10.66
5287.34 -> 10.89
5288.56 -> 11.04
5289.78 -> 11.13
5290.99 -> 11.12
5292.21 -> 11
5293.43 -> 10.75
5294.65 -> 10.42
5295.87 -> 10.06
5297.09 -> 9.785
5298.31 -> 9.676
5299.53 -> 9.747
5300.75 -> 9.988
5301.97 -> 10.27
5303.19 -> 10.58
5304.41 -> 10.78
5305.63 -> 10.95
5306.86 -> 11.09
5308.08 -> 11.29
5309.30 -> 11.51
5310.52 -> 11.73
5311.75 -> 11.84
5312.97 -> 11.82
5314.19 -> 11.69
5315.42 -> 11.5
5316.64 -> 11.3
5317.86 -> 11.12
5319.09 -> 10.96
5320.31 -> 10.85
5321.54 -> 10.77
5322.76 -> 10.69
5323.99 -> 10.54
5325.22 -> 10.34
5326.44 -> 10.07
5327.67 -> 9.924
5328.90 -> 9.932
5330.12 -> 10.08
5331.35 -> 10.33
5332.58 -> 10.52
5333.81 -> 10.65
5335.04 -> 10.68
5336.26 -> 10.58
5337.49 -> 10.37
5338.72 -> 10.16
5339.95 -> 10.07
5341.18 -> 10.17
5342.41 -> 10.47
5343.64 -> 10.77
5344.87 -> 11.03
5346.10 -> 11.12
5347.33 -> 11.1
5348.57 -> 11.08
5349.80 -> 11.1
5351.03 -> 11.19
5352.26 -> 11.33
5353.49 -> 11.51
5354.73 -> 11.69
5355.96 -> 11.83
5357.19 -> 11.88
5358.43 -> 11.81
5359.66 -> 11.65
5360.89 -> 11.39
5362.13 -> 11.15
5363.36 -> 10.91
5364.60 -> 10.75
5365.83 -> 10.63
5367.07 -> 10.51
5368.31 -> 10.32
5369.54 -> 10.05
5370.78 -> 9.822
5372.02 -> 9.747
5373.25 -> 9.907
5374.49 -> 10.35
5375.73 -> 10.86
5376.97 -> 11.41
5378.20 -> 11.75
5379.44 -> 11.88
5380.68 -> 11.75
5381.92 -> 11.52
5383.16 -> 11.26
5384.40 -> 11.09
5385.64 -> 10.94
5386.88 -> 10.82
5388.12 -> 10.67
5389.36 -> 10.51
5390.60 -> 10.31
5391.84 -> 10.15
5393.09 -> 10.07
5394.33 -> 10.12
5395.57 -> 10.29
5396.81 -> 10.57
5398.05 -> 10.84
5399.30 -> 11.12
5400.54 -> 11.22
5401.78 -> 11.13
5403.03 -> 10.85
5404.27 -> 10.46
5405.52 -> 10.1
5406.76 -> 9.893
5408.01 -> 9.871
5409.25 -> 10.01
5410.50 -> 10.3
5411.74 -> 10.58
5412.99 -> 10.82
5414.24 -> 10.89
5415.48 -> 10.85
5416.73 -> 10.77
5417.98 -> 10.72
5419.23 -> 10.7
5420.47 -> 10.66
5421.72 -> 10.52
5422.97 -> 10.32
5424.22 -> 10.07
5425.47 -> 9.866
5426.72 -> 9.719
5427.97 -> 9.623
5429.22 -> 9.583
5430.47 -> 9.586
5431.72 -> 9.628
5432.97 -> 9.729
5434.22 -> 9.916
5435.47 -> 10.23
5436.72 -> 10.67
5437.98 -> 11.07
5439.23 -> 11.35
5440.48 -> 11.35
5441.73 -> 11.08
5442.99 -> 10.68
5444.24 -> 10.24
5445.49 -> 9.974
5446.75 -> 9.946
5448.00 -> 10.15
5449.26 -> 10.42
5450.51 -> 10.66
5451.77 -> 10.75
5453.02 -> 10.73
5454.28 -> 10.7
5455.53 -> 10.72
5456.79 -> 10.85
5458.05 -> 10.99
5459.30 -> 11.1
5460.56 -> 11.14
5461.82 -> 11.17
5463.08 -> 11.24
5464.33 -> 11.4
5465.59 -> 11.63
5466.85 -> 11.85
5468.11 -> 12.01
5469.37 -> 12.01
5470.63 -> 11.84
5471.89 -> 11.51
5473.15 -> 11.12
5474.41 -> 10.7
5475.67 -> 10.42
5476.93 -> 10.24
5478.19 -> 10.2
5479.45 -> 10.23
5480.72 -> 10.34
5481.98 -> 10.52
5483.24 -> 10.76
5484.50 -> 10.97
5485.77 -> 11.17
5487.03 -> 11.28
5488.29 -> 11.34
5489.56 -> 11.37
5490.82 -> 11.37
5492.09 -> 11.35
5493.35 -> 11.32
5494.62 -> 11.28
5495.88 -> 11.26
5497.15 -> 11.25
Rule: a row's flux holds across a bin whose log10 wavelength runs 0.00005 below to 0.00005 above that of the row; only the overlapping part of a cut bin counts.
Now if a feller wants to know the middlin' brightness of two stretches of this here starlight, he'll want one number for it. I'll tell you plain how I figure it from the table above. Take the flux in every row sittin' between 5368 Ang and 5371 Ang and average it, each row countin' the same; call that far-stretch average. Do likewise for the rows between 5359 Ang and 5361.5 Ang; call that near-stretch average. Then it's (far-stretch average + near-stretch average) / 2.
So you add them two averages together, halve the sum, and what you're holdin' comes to 10.8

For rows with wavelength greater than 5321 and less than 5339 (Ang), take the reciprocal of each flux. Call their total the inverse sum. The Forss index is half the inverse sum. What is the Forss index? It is 0.72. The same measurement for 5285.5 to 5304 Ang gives 0.72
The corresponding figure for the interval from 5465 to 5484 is 0.68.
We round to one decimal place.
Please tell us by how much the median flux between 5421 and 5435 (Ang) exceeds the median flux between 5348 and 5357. -1.6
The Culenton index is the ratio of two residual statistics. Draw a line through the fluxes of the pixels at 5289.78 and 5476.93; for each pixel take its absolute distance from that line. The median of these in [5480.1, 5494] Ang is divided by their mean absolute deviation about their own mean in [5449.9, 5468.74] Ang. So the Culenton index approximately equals 3.0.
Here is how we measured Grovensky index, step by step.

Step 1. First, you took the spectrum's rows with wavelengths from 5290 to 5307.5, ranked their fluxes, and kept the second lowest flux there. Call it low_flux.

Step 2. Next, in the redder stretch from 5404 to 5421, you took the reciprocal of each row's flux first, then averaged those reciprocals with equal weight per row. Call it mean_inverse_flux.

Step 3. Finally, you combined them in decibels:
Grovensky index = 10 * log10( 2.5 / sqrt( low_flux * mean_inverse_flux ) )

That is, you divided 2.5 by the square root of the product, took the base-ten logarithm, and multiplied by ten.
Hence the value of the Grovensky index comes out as 4.13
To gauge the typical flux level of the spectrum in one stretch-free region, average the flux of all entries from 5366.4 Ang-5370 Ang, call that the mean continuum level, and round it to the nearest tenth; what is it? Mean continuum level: 10.3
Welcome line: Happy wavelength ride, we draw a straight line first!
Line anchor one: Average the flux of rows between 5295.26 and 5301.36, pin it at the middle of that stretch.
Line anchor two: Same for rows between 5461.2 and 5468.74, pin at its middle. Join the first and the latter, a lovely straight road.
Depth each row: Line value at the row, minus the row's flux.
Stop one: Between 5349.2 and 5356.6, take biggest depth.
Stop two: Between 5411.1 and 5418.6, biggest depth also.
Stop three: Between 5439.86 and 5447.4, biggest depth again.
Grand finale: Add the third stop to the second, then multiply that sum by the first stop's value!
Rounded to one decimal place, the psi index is -1.3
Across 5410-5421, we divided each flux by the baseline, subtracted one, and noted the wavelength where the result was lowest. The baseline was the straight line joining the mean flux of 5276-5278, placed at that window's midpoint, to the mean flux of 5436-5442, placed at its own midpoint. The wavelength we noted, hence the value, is 5410.50 Ang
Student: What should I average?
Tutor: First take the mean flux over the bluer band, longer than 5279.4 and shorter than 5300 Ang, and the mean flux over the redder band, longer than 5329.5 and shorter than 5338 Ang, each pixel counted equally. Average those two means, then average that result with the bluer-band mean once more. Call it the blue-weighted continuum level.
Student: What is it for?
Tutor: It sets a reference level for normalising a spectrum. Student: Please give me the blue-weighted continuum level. 10.5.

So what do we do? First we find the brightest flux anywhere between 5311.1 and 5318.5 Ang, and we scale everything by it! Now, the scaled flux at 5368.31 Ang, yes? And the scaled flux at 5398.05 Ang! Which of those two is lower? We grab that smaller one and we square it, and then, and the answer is 0.76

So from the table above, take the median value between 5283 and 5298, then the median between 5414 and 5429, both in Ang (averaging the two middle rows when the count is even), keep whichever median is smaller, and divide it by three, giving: 3.53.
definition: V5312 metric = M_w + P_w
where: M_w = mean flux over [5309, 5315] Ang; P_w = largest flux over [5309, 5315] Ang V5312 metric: 23.6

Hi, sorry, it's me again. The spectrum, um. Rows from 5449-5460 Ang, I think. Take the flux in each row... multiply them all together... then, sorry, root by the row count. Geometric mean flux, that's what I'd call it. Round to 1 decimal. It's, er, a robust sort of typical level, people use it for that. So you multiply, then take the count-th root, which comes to 10.8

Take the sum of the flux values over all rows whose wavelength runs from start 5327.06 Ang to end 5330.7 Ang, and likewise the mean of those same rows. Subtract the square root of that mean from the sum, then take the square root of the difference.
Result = 5.17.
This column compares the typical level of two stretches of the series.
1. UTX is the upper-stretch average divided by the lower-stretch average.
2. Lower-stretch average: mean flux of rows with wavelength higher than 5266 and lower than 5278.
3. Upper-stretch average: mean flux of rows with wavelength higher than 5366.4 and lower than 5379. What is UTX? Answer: 1.10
